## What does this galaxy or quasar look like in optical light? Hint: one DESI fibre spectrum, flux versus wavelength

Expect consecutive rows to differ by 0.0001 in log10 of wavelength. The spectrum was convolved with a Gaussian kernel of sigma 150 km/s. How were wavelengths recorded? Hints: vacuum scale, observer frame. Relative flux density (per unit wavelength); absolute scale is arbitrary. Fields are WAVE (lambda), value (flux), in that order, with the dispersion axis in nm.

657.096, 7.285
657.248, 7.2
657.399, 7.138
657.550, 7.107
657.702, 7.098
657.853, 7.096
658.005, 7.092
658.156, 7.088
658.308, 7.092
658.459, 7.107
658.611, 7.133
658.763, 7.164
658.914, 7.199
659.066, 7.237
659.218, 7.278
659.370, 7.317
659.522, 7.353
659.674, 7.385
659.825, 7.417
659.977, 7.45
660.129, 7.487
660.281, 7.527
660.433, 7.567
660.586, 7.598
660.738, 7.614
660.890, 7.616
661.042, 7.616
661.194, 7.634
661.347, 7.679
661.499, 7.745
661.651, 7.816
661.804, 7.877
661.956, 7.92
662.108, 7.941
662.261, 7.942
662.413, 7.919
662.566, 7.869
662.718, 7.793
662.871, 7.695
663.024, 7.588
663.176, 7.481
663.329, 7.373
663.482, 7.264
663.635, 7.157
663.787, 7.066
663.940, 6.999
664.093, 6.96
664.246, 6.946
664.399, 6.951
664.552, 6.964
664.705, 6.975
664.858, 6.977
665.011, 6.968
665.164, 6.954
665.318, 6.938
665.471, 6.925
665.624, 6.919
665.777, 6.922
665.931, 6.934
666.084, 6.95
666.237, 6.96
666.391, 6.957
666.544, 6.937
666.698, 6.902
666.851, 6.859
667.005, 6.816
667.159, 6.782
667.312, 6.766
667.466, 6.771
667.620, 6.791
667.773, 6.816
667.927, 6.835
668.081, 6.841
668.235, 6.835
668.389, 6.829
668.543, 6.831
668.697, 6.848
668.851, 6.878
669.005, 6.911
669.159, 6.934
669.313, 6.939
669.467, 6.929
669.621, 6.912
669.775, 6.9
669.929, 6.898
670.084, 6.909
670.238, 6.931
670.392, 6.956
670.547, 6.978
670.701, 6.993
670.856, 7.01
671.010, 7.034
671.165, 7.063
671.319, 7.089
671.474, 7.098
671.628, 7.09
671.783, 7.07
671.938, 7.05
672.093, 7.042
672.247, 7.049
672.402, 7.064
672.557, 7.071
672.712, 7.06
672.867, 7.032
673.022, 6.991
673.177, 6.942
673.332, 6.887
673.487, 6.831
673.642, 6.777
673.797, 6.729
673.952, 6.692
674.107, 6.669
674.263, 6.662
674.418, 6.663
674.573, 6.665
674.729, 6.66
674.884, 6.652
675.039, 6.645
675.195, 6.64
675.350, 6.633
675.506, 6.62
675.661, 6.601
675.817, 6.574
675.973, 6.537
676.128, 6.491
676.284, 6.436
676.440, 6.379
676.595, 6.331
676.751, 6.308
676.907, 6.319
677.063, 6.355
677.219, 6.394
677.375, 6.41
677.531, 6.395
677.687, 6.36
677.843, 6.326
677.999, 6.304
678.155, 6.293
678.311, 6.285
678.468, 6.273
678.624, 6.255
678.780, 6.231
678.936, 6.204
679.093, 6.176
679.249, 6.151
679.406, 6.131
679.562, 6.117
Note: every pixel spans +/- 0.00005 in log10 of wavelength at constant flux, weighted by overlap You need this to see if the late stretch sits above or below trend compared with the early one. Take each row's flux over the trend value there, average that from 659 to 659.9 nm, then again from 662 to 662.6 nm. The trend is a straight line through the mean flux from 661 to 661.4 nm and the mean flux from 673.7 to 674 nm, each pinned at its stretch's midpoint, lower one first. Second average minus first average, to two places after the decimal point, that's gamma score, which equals 0.10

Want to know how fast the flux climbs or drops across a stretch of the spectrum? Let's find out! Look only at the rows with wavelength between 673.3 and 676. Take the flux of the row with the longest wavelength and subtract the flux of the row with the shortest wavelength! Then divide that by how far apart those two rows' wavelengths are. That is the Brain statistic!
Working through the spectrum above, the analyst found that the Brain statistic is -0.13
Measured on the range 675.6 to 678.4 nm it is -0.12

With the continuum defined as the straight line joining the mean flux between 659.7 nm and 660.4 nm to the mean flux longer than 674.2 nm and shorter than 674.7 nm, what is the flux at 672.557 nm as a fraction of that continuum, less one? 0.045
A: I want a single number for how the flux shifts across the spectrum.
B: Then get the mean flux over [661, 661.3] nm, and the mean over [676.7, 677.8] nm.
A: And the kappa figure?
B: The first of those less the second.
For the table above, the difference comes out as 1.3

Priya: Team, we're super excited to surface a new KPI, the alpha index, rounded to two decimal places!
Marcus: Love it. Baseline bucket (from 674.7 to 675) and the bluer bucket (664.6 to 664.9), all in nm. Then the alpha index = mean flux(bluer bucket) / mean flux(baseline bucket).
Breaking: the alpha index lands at 1.05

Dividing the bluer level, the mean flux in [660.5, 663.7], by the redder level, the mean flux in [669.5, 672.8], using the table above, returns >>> 1.094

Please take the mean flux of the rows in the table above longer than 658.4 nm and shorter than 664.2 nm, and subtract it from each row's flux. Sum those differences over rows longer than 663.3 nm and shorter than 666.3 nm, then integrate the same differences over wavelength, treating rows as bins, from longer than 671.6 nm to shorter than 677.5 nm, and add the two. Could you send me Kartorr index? -14.4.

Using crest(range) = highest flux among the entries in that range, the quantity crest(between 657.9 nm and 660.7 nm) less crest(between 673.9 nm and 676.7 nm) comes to 0.91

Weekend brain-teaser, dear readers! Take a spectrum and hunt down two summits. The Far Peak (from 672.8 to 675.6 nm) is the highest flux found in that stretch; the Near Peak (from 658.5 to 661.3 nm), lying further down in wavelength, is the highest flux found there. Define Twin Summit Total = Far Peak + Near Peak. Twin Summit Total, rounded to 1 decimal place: 14.7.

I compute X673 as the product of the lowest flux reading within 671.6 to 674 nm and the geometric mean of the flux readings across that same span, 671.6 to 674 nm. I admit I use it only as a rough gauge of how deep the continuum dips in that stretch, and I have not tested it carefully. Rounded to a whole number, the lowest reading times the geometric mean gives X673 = 47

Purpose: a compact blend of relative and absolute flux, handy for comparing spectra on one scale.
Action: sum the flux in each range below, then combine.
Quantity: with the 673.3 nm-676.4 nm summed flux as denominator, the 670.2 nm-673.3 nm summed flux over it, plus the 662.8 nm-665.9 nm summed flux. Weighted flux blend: 143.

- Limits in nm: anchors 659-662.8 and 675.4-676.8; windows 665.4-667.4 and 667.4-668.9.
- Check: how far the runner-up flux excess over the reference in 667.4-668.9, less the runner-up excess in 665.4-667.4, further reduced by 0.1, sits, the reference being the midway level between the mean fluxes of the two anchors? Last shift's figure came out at -0.2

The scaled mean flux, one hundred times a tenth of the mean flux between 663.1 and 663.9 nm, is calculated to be 73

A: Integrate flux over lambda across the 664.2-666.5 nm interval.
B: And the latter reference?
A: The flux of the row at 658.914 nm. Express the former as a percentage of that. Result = 222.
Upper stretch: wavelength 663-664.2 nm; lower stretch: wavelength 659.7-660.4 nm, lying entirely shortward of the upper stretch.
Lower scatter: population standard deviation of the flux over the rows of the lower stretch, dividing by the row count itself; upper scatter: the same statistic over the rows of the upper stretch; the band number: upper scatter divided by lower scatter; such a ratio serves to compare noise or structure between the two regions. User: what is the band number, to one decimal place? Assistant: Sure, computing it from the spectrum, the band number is 5.2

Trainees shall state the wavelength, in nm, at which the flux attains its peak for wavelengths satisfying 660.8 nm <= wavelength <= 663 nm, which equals 662.261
